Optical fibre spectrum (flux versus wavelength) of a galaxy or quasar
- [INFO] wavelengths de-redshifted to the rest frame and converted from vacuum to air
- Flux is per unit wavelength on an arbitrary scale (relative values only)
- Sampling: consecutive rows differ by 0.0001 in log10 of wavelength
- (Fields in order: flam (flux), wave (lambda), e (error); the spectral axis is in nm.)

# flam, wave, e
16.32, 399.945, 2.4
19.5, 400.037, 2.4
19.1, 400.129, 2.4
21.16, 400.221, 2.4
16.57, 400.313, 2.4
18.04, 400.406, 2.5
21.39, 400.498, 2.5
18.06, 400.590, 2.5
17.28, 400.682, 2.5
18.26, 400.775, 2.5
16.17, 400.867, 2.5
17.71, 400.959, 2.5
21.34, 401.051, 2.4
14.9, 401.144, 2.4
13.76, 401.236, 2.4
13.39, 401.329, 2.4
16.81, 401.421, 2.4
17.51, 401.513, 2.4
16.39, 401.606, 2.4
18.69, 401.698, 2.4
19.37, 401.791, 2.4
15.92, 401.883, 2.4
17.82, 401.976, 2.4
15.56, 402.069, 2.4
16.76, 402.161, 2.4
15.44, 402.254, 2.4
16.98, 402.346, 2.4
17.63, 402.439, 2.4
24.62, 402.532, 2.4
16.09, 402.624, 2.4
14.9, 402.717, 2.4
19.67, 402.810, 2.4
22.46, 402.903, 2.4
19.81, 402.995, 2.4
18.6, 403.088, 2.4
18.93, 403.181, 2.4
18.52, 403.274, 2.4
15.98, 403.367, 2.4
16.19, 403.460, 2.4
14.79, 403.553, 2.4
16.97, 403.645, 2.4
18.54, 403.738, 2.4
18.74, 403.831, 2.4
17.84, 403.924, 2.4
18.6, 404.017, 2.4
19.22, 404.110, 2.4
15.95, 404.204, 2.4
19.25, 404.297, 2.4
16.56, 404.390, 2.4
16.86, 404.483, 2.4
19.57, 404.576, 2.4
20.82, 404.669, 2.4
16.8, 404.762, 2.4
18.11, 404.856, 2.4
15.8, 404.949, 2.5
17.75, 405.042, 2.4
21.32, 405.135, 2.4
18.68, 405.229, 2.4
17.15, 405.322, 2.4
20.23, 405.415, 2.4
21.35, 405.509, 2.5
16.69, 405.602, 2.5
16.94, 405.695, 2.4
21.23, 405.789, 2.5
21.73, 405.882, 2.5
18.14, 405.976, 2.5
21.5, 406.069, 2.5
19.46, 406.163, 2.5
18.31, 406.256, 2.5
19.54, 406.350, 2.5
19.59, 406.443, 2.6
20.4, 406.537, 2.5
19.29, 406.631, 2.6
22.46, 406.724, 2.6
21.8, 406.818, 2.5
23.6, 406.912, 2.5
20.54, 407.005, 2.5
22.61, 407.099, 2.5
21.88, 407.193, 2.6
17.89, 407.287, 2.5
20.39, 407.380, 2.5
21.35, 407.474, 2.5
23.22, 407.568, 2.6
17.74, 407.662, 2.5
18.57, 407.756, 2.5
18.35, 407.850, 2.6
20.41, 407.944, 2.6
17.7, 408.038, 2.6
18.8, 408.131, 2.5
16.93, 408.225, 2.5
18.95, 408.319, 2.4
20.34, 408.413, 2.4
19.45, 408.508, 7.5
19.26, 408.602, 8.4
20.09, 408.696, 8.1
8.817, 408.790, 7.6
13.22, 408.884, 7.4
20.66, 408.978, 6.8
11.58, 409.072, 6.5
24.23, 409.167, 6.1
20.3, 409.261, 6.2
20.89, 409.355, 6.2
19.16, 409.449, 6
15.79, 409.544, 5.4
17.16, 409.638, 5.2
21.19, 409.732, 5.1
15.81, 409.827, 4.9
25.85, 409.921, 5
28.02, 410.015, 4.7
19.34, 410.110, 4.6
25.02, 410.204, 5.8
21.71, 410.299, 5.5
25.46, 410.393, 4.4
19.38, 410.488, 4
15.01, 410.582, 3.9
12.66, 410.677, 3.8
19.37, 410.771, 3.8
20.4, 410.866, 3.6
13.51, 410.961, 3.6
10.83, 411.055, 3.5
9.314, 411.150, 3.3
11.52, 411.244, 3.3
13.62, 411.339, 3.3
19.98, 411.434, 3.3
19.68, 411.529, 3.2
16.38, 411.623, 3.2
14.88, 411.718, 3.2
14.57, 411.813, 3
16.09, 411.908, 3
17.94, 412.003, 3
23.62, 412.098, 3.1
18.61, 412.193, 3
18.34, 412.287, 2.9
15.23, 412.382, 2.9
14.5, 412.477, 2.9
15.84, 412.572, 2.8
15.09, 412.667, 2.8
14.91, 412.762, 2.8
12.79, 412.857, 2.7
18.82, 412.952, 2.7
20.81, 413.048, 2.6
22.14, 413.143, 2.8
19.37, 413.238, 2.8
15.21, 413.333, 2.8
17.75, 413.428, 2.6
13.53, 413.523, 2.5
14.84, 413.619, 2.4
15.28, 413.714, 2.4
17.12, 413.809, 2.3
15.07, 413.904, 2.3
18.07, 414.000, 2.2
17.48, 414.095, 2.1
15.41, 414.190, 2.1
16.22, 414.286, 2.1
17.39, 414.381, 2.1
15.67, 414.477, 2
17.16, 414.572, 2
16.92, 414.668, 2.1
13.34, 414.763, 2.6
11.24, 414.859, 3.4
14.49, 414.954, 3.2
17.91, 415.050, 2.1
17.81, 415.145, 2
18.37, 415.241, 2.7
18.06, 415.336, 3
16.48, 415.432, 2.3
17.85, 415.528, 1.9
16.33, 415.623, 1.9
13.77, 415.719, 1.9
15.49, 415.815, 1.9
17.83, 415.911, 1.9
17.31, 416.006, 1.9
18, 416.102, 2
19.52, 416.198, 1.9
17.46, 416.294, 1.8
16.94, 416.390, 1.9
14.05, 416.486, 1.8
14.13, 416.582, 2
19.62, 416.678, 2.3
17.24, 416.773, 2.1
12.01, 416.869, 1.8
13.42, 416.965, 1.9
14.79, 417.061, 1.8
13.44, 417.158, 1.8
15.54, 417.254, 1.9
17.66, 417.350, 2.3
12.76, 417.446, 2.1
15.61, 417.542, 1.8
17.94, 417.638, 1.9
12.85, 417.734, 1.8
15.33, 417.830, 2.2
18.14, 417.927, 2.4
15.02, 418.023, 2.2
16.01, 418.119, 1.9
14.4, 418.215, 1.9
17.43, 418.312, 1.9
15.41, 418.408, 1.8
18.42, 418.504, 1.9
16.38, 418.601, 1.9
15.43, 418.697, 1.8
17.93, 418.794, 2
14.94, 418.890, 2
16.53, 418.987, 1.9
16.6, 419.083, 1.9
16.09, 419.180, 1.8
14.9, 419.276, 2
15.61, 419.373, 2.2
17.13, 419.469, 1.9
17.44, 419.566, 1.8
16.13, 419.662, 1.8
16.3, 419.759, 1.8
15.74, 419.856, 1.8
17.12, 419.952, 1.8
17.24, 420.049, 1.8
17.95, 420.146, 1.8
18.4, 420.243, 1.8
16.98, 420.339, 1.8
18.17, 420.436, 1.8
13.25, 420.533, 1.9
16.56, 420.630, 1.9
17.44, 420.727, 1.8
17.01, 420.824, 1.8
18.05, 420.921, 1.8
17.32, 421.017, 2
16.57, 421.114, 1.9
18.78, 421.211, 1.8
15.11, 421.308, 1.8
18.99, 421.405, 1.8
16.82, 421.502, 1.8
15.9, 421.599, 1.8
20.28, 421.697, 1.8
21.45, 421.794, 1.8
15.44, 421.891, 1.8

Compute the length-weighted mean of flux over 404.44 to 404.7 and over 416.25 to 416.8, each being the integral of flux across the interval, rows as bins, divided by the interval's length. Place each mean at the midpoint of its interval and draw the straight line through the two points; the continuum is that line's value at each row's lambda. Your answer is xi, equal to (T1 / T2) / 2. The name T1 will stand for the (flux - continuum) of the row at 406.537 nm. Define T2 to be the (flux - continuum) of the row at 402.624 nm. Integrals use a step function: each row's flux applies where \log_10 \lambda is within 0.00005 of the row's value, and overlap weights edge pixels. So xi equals -0.3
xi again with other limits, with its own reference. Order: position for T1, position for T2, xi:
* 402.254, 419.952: -1.6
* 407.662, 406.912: -0.1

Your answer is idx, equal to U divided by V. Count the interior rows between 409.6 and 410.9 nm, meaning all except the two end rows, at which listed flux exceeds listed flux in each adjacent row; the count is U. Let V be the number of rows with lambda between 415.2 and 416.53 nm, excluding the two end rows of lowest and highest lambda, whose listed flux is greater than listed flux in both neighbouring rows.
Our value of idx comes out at 1.33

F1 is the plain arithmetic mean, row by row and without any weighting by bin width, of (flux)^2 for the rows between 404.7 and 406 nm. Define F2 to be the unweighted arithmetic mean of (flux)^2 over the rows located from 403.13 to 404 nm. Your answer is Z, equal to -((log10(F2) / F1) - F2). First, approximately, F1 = 354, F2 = 304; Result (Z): 304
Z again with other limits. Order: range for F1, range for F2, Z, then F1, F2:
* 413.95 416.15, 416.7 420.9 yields 261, 274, 261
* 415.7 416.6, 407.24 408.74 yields 376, 274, 376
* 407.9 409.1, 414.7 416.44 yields 279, 316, 279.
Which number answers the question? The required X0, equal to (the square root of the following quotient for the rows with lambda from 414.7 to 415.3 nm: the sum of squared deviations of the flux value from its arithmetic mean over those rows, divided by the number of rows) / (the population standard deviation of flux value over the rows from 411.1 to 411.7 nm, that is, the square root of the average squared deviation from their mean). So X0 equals 0.7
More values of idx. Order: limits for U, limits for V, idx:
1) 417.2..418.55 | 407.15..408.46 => 1.25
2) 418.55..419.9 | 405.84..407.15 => 1.00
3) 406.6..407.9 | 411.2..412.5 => 2.50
